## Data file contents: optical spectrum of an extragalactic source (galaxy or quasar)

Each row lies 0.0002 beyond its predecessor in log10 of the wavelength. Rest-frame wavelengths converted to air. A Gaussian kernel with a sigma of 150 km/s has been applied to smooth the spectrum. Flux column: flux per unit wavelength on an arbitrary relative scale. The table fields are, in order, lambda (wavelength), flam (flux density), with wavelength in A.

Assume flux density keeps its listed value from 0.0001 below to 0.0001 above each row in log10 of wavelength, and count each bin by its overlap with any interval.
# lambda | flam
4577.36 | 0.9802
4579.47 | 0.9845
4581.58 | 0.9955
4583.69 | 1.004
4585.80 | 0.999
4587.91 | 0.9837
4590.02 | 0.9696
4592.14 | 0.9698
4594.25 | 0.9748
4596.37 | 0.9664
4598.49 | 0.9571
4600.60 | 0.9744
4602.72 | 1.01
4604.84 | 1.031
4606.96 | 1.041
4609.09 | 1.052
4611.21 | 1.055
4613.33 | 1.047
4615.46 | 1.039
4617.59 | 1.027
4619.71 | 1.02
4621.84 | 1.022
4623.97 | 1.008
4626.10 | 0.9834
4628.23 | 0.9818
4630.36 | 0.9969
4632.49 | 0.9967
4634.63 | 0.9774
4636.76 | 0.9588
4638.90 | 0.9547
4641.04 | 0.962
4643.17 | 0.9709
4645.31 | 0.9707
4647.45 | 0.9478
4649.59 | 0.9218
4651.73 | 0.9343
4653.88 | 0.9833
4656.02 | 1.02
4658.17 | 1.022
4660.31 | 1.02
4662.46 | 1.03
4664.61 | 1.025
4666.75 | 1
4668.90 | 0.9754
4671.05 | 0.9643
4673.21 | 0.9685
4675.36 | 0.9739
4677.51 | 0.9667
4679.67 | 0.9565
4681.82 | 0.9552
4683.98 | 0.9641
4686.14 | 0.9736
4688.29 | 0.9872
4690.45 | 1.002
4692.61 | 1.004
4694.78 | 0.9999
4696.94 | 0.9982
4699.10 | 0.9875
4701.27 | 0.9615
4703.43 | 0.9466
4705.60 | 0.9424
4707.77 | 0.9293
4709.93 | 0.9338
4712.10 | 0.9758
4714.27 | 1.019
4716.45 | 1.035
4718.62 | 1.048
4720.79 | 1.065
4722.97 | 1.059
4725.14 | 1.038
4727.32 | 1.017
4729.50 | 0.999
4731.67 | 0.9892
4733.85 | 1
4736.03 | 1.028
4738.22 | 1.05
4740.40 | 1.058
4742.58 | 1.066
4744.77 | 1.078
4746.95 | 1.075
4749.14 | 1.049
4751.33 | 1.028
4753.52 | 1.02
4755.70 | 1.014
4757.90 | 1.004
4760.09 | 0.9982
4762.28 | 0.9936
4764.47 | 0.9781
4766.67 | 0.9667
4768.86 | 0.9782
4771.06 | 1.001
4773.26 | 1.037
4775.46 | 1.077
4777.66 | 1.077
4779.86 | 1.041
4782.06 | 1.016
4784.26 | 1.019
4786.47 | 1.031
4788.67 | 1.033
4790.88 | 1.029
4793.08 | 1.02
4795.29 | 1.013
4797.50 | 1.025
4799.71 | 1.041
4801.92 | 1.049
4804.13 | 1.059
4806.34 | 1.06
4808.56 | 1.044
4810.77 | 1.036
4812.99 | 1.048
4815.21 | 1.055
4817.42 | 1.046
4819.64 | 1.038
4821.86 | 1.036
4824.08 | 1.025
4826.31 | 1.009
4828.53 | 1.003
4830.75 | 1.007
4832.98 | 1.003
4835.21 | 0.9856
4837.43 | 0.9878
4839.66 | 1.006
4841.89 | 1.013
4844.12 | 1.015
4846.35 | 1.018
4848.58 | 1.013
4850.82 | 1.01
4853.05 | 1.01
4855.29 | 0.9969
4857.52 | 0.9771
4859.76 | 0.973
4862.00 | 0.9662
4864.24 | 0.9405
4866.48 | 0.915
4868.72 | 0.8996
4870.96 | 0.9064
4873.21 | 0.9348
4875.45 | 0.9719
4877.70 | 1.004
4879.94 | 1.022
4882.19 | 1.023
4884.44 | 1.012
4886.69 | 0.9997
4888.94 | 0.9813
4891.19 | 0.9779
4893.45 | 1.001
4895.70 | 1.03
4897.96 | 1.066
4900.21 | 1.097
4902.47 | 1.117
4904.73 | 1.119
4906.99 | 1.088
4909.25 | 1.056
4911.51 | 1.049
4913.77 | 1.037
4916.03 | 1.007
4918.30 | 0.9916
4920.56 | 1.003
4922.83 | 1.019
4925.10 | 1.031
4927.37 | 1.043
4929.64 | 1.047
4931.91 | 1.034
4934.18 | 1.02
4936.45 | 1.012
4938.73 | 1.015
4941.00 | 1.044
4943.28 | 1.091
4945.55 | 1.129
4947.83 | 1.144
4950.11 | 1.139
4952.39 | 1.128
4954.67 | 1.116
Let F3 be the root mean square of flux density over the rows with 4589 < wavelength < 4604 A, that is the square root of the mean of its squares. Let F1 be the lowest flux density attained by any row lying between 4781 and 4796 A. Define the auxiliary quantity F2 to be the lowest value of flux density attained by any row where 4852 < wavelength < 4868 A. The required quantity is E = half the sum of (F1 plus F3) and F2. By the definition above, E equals 1.45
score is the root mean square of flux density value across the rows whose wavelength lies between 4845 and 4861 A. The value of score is 1.00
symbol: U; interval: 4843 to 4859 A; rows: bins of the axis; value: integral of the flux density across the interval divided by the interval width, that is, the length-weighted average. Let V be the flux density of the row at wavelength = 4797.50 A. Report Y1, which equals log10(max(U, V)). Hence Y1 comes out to 0.011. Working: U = 1.005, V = 1.025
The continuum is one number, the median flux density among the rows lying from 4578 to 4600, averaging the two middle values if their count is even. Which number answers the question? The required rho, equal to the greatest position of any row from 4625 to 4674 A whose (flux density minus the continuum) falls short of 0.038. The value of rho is 4673.21 A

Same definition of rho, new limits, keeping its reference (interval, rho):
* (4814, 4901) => 4893.45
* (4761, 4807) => 4795.29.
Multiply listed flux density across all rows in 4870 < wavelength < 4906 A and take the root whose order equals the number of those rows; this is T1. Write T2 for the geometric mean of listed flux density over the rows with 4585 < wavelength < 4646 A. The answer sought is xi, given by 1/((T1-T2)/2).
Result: 107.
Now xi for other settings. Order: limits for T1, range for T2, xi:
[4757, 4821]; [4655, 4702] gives 51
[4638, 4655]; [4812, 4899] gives -48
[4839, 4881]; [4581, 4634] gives -77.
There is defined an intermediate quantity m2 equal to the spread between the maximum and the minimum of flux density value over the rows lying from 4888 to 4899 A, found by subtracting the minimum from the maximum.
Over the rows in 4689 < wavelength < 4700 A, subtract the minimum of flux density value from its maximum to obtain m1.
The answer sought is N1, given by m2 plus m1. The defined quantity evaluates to 0.105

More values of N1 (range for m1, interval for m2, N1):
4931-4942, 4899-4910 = 0.095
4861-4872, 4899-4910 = 0.130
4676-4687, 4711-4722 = 0.108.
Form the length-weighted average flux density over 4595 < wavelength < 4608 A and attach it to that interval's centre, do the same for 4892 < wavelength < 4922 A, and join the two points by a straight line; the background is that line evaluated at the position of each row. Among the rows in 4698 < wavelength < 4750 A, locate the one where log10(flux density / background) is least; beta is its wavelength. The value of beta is 4707.77 A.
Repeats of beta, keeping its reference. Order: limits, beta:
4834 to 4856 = 4835.21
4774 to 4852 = 4835.21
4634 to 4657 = 4649.59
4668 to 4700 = 4681.82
